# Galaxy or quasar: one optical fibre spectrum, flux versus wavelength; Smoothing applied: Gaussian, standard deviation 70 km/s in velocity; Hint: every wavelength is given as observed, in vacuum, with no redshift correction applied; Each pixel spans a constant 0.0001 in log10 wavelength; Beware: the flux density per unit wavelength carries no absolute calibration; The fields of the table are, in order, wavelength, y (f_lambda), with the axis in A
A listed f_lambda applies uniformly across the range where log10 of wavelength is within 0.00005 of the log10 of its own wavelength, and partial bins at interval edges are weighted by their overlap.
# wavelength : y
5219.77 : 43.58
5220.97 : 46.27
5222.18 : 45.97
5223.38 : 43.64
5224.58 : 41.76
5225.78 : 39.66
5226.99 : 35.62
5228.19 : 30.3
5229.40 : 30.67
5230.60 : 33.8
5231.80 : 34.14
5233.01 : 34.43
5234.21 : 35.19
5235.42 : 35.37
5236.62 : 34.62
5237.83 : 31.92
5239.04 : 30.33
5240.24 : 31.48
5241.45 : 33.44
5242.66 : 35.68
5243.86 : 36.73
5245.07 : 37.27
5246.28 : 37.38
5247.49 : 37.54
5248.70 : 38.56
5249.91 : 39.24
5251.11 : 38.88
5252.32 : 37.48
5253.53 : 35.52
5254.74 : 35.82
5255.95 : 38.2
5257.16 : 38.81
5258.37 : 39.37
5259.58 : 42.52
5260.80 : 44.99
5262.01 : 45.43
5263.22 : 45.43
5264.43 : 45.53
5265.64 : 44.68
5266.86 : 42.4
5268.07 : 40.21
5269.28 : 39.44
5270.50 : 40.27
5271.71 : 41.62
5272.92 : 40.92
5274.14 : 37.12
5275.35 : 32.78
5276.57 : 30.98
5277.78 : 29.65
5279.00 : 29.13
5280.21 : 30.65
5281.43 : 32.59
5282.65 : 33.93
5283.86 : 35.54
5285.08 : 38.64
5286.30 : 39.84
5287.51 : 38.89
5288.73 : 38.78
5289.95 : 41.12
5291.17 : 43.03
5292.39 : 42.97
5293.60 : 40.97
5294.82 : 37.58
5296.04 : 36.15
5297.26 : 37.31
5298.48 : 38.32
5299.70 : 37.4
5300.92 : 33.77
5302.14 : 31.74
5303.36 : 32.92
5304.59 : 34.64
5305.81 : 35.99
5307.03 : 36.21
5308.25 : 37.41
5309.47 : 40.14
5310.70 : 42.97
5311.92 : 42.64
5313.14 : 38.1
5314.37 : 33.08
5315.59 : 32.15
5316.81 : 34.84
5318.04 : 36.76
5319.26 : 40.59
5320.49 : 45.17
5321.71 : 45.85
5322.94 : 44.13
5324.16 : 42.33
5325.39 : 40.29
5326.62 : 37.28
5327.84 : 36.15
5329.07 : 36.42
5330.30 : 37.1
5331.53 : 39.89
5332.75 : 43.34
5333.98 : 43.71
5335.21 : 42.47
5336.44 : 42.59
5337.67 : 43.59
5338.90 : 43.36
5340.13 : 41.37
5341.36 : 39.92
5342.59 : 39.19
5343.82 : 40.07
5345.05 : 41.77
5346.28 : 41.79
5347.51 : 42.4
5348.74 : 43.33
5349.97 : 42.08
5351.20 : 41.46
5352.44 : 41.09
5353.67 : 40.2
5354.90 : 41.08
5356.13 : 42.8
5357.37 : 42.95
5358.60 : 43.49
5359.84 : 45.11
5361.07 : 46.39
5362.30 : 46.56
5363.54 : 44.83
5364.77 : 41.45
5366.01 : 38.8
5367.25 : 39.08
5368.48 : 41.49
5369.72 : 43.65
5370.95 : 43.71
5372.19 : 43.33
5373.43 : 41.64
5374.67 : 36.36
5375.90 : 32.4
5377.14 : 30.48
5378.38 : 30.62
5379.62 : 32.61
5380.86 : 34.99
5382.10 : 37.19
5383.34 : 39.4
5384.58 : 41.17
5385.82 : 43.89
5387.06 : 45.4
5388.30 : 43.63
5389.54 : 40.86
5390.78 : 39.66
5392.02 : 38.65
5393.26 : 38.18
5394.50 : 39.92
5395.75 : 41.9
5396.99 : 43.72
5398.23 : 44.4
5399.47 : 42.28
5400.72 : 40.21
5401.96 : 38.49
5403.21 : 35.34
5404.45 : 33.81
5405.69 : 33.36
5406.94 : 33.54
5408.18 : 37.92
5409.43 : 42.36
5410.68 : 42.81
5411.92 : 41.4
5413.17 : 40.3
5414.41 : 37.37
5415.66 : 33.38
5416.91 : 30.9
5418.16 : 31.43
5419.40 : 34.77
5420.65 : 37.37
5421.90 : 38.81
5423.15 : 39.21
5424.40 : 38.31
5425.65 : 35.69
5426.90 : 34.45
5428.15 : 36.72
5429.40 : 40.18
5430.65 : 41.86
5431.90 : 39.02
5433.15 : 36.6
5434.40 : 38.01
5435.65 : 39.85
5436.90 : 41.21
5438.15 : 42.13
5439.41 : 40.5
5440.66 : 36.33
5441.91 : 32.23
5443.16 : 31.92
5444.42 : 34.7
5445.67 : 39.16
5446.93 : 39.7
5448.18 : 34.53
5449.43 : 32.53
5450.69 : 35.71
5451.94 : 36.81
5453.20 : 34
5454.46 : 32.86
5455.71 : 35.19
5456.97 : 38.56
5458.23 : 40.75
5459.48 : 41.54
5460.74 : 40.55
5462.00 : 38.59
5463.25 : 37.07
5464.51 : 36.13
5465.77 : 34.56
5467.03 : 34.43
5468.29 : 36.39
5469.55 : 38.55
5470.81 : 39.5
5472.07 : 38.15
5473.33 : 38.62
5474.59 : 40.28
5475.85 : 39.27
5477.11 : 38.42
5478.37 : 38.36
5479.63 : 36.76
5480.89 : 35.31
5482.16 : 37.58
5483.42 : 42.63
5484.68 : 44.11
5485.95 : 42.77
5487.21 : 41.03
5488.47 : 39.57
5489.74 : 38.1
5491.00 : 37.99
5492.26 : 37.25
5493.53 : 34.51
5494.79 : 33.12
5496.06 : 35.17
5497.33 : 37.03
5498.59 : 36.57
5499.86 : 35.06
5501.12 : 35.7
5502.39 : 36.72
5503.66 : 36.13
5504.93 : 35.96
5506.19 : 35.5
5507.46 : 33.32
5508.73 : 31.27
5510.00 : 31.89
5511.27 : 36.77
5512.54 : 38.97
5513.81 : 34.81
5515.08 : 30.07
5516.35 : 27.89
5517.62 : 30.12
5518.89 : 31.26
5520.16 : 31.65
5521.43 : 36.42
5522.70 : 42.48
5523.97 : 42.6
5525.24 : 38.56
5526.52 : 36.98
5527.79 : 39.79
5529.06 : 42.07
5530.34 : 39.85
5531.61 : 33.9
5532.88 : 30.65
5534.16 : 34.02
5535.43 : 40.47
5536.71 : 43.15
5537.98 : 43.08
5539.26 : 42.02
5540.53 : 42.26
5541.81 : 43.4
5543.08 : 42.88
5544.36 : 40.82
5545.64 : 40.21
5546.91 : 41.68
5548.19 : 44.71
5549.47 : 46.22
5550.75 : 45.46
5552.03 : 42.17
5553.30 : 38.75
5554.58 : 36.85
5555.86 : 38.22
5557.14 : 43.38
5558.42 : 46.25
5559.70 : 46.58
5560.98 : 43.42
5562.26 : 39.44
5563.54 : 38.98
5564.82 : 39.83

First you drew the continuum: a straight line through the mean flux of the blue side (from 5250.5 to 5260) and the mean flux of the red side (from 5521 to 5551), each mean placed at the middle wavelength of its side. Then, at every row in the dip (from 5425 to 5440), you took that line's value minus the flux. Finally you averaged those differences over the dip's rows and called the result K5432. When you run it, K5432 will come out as 1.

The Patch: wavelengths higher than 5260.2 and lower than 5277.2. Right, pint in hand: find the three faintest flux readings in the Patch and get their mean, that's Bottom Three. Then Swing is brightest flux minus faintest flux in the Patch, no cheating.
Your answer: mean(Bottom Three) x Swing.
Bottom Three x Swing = 489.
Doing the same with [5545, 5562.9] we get 369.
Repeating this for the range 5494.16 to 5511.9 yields 185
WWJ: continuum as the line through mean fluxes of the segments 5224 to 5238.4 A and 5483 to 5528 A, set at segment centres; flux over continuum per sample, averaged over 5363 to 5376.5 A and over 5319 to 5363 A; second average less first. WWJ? 0.04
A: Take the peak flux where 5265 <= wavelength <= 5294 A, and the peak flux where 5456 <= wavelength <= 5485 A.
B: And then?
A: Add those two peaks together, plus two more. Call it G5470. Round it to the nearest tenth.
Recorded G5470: 90.8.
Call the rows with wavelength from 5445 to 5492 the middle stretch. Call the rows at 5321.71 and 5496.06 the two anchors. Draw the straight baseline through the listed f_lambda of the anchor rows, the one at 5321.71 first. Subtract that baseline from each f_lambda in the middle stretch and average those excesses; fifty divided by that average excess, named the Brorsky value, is 44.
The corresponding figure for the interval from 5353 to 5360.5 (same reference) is -46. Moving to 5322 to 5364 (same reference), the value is -18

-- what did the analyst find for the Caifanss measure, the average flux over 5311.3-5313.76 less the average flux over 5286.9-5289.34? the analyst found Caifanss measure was 1.5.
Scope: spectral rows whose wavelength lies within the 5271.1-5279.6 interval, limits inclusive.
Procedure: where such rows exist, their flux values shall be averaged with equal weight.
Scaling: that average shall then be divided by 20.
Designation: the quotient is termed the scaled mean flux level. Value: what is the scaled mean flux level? 1.73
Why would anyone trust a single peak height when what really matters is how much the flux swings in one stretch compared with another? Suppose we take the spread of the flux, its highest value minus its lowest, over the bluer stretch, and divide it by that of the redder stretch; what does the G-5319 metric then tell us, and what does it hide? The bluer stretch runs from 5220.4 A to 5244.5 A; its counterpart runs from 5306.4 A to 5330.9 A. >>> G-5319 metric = 1.17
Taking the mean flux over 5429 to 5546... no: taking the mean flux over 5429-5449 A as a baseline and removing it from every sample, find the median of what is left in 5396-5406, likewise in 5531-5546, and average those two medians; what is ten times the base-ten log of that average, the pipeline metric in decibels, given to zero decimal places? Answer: 4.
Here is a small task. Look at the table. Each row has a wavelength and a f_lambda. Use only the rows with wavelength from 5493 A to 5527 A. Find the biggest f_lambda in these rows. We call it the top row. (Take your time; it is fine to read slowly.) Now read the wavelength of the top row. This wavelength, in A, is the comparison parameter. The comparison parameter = 5523.97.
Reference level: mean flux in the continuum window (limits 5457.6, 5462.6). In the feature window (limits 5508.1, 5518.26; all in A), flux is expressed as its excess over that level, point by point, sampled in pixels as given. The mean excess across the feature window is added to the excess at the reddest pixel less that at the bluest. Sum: -9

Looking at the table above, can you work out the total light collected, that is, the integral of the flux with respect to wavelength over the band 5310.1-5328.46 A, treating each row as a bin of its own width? 725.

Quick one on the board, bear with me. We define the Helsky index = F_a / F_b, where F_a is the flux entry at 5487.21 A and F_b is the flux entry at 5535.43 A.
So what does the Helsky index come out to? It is 1.01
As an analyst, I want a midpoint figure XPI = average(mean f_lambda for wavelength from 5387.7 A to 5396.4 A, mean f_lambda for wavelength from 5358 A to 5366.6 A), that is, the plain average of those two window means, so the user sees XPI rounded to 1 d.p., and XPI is 42.1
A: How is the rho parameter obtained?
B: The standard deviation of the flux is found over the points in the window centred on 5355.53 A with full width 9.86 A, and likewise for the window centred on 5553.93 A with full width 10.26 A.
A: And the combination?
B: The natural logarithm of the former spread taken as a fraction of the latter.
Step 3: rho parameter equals -0.86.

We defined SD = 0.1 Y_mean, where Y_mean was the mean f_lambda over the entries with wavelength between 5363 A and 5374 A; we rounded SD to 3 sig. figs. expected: 4.20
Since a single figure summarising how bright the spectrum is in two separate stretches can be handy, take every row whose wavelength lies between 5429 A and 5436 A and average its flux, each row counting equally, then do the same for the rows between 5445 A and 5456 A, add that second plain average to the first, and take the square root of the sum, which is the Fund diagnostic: 8.65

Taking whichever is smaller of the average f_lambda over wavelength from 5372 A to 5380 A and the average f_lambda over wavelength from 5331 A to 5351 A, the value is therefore 35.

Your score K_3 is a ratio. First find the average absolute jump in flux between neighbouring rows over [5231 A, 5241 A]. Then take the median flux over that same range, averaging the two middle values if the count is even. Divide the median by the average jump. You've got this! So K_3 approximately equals 32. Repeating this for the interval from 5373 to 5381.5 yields 12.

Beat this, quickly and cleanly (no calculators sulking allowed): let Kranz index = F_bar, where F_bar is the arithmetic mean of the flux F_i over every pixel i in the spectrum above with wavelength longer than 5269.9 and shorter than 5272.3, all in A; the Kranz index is 41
